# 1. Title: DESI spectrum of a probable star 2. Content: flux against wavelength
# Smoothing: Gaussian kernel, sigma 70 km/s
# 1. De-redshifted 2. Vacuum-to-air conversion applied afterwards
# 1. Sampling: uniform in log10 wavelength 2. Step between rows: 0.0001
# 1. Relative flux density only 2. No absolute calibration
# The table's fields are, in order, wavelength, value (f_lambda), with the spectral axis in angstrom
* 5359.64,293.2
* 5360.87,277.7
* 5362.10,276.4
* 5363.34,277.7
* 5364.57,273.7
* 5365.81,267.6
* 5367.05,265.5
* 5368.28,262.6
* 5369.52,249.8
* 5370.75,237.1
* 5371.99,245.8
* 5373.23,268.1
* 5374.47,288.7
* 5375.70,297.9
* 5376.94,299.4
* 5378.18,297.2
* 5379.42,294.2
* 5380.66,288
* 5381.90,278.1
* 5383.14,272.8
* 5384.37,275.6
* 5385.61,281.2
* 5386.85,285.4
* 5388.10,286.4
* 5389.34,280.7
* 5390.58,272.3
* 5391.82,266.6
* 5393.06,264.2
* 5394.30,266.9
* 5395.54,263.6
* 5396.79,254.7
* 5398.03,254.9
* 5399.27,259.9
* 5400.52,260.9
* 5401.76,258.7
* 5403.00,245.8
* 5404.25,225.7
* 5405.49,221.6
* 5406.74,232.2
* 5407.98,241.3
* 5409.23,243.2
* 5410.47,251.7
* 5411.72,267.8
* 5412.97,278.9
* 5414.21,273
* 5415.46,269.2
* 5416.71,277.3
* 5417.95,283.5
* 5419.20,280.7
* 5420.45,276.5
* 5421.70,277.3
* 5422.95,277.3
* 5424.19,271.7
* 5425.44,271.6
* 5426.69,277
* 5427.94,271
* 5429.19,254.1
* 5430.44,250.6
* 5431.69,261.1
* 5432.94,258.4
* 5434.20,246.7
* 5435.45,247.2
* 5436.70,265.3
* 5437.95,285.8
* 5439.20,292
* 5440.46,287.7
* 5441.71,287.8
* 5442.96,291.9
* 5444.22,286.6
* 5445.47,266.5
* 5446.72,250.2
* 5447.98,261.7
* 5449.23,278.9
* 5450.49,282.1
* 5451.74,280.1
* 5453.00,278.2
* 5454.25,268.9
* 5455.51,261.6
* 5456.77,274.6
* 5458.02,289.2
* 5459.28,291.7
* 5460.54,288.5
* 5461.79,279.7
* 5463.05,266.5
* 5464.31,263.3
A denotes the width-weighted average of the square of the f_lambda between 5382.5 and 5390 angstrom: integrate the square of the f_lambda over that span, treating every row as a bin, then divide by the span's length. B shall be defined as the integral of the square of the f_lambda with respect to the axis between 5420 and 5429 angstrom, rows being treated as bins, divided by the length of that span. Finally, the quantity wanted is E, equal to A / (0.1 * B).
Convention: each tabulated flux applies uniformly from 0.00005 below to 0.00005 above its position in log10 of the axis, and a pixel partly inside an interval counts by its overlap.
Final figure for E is 10.5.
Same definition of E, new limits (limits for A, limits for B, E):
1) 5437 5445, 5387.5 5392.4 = 10.8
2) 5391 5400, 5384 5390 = 8.6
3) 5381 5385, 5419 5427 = 10.1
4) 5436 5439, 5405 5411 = 13.6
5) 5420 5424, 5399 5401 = 11.3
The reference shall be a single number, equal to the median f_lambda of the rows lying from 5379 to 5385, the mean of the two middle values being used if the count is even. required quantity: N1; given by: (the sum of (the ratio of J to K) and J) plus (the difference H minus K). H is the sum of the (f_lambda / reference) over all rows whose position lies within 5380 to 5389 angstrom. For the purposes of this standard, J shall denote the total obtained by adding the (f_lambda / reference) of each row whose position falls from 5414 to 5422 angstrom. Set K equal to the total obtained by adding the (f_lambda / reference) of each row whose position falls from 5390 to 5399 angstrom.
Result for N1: 8.47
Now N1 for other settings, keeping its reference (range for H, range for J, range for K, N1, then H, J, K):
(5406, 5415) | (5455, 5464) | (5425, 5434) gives 7.88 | 6.43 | 7.02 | 6.63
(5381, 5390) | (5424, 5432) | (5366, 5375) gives 8.21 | 7.05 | 6.68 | 6.54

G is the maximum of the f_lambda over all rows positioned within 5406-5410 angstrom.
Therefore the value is 243.2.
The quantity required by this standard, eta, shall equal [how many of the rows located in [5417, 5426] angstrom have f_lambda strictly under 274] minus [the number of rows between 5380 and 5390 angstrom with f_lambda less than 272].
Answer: 2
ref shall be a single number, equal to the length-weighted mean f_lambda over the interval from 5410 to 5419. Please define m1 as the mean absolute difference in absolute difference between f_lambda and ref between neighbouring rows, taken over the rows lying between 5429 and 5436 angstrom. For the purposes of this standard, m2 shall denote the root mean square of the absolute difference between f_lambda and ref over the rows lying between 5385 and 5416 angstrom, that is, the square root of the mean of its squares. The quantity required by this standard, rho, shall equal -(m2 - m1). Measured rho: -15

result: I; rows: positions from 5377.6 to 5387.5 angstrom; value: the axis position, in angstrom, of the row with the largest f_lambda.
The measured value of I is 5378.18 angstrom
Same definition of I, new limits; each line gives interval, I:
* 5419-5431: 5419.20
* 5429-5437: 5436.70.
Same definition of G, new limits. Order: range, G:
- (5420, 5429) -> 277.3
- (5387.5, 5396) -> 286.4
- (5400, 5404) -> 260.9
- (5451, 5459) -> 289.2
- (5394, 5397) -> 266.9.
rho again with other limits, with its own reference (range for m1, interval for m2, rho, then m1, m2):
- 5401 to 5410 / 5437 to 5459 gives -3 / 9.8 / 13.1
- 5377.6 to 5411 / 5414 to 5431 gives -3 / 5.8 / 9.0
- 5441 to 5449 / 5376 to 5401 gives -5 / 9.1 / 13.7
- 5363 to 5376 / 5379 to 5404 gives -4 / 9.0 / 12.8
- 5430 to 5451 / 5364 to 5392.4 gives -9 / 7.1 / 16.5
